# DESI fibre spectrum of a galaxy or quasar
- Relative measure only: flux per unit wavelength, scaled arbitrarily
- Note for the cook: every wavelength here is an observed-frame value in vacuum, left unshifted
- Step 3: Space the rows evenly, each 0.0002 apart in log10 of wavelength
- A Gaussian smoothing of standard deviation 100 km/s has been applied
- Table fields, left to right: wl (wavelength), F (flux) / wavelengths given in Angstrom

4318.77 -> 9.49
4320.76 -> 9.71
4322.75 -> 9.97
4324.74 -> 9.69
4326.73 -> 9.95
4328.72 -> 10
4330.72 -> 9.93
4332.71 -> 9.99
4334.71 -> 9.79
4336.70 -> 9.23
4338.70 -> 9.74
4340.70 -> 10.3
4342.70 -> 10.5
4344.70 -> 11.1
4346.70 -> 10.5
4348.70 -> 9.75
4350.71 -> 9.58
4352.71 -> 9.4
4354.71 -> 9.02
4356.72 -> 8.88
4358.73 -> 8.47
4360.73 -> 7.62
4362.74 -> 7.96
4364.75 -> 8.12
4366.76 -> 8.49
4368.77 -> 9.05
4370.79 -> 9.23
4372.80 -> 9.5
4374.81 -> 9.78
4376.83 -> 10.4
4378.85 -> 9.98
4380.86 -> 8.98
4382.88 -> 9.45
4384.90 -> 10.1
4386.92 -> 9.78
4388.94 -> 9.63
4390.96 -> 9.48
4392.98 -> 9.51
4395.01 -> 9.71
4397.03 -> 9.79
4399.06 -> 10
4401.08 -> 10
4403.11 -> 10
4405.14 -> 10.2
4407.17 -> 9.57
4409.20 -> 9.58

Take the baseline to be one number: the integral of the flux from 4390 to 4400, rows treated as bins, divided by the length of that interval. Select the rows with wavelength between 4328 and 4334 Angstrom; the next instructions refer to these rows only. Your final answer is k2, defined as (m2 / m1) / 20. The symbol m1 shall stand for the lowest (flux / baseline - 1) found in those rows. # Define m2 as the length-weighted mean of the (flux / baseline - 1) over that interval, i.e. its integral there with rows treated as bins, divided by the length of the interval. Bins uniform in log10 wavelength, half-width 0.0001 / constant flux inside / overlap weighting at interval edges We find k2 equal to 0.06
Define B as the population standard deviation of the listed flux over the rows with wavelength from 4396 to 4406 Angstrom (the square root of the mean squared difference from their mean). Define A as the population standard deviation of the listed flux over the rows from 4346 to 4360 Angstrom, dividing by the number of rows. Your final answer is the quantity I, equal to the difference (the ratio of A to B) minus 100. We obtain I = -95.3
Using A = 0.61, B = 0.1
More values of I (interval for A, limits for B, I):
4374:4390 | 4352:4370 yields -99.3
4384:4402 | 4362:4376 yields -99.7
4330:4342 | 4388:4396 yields -96.5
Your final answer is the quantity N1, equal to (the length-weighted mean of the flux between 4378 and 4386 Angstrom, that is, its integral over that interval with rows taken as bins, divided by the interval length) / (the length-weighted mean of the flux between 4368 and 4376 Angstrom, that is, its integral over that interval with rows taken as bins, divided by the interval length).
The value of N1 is 1.02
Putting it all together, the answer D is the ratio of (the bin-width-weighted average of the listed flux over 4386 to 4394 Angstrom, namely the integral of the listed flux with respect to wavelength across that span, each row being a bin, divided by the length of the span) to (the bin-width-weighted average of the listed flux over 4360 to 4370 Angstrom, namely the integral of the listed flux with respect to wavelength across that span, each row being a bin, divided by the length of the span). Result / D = 1.16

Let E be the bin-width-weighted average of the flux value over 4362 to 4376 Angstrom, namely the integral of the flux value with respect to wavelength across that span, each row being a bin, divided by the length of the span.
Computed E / 8.91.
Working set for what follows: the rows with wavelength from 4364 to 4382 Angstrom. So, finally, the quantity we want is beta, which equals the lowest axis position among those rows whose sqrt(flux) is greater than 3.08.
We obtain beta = 4372.80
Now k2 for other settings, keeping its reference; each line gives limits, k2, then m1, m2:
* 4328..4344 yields -0.03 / -0.05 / 0.03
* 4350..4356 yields 0.03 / -0.07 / -0.04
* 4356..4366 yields 0.04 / -0.21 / -0.15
